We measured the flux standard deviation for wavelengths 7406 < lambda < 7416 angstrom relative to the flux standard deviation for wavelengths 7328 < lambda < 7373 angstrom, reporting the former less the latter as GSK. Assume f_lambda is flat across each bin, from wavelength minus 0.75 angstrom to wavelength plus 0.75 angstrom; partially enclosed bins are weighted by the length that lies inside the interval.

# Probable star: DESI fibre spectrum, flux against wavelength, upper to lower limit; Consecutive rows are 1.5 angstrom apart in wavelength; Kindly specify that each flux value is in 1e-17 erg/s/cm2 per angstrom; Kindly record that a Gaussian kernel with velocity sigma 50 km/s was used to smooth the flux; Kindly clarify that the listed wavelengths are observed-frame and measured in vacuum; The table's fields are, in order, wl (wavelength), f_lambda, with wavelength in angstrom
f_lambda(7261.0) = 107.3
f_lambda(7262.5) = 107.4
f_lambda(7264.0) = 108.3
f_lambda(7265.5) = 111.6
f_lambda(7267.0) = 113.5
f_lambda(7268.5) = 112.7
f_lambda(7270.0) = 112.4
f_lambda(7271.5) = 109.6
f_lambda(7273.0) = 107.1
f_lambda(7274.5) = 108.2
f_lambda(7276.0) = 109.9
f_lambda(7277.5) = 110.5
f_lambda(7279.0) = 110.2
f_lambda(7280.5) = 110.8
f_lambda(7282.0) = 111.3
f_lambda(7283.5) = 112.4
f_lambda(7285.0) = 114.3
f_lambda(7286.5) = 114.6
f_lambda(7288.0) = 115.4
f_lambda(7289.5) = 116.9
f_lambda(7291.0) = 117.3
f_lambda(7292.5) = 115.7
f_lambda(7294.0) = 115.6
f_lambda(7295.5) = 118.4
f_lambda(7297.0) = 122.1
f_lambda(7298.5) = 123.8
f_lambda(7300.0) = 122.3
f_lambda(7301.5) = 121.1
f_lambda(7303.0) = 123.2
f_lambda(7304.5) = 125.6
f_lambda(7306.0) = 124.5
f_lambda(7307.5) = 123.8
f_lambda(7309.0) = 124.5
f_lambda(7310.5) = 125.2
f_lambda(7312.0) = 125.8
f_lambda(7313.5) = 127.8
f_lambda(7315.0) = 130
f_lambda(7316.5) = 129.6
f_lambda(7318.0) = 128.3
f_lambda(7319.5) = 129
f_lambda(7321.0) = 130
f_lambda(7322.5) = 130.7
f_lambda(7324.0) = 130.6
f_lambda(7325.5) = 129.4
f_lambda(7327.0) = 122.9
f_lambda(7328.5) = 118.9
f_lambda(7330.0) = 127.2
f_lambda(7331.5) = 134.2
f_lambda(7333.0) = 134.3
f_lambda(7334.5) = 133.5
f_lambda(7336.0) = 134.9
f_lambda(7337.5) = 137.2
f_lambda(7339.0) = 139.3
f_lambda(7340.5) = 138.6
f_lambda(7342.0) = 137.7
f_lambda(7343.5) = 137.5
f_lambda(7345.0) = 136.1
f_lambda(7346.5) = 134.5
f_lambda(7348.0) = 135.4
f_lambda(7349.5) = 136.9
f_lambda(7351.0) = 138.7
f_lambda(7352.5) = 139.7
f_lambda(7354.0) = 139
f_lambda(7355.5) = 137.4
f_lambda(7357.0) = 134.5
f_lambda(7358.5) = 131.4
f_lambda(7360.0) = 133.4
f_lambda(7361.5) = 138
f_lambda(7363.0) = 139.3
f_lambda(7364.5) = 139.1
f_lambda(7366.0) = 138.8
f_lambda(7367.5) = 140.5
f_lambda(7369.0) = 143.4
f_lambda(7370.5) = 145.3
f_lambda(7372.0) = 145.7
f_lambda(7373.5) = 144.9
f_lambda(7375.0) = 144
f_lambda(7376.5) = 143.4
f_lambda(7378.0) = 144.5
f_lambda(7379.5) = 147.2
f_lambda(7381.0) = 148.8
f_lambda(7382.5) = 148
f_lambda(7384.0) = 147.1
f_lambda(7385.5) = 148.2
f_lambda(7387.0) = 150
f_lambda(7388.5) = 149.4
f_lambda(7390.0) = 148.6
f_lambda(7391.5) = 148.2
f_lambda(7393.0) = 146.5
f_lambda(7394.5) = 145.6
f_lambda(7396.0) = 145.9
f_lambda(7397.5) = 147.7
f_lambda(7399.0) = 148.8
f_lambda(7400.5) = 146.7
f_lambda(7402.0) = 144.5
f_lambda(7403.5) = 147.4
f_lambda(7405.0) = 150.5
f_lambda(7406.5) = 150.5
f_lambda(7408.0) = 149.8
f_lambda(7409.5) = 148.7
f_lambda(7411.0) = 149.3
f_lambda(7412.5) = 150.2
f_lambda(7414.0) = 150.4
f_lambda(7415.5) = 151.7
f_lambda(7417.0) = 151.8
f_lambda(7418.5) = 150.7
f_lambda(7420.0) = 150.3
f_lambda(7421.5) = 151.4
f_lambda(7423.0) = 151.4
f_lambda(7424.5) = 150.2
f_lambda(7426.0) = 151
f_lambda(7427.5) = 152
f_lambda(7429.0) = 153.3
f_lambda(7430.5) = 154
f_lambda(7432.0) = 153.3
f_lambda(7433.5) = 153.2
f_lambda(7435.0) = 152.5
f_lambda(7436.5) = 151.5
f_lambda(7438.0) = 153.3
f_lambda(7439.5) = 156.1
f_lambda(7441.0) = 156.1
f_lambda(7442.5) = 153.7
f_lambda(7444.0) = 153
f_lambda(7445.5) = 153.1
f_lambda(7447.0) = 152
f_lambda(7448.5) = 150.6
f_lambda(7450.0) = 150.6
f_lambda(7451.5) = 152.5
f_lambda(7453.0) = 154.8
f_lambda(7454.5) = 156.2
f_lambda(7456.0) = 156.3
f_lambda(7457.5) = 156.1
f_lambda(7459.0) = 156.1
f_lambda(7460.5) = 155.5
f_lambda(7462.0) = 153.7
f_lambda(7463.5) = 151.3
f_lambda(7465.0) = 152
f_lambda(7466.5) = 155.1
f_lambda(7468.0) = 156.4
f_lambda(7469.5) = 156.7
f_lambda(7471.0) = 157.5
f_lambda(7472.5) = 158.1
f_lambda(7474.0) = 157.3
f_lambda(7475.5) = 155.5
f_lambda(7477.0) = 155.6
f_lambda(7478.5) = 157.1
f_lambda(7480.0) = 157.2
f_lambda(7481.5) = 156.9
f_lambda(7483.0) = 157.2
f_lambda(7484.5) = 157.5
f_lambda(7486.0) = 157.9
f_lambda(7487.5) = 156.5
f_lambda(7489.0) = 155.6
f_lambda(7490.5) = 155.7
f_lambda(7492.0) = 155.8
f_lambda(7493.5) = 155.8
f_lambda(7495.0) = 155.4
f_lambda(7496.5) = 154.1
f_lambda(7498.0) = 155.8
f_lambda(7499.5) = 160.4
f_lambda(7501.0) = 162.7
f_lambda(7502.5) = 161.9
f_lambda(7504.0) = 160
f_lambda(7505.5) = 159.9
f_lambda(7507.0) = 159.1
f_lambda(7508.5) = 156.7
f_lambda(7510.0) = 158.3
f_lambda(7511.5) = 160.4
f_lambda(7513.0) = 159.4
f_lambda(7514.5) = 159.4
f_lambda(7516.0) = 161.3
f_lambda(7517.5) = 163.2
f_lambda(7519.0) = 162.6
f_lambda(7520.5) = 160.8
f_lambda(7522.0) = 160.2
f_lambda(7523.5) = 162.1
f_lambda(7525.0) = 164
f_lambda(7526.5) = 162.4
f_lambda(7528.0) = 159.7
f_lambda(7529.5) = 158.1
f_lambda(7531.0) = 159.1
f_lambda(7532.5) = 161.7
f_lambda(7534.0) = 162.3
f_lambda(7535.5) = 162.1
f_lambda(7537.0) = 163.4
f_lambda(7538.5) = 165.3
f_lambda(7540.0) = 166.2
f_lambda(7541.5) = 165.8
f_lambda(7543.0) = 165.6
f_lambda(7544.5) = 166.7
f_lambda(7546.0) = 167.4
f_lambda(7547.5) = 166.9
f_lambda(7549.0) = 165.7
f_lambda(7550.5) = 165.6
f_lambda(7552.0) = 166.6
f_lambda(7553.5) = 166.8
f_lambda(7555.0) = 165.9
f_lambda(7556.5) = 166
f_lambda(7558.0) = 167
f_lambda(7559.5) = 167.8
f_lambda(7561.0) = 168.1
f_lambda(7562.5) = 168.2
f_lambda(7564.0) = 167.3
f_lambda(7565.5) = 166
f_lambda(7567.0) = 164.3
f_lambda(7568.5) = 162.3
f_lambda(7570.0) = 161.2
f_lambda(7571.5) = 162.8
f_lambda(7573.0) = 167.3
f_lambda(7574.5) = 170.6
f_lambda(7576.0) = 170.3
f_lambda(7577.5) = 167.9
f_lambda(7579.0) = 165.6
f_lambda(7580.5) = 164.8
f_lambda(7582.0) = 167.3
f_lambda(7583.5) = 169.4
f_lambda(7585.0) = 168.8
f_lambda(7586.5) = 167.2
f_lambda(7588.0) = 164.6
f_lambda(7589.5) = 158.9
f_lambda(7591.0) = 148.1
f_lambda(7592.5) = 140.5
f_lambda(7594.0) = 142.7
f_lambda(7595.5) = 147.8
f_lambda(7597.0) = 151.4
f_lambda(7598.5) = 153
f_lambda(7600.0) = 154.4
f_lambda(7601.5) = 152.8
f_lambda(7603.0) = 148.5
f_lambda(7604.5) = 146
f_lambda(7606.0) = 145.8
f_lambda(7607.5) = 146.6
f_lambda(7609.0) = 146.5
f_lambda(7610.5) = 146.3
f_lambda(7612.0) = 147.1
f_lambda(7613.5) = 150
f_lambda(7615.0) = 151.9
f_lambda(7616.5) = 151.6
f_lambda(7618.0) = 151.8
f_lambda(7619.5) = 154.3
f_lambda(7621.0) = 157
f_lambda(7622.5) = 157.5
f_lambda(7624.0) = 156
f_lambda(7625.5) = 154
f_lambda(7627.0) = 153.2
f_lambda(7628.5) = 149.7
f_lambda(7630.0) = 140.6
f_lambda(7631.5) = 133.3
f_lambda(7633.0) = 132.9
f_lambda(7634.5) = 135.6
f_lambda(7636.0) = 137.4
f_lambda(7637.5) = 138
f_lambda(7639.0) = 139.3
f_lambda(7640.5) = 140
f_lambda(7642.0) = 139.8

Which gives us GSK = -4.1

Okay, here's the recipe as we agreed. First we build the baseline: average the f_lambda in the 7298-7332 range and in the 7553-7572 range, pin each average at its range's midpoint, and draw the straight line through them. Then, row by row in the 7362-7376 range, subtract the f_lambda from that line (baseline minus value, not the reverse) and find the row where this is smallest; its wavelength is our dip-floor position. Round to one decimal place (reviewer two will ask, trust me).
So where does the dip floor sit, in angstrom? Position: 7372.0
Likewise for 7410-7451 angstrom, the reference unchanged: 7439.5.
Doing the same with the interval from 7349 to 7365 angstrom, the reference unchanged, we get 7352.5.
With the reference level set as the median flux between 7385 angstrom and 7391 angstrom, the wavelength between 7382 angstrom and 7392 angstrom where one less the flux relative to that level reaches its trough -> 7387.0 angstrom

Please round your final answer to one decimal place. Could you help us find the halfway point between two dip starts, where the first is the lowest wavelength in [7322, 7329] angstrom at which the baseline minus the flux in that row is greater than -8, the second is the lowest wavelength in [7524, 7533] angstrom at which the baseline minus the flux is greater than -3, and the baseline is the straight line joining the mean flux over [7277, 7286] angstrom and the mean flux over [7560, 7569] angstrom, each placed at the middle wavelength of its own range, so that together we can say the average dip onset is 7427.5 angstrom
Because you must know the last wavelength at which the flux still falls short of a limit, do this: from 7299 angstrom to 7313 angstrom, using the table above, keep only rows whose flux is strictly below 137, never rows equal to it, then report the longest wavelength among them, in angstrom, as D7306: 7312.0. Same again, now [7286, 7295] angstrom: 7294.0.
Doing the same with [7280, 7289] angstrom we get 7288.0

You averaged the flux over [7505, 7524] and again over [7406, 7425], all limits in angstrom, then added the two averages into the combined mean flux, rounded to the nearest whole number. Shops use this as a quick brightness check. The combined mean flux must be 311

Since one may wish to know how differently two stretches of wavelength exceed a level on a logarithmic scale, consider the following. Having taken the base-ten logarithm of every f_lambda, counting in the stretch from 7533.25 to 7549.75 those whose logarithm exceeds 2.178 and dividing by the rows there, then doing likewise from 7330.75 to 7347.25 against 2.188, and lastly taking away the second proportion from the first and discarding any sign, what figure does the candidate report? 1.0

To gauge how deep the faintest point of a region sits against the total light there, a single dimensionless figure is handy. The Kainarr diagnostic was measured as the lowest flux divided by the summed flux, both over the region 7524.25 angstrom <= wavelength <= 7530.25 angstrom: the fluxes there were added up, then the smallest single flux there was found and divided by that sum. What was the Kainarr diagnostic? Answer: 0.245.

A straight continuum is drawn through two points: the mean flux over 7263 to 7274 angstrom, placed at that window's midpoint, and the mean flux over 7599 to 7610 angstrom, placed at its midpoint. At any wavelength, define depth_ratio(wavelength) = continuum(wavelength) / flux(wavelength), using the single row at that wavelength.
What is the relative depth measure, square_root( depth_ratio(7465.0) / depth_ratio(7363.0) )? 1.00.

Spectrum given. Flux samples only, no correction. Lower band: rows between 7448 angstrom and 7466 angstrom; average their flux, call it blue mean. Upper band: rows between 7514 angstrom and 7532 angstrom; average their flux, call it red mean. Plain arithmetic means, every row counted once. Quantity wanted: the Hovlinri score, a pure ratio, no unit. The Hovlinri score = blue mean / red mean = 0.955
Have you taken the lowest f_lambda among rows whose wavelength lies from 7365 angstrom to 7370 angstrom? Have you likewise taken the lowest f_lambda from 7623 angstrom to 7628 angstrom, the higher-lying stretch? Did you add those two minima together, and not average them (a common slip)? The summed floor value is 292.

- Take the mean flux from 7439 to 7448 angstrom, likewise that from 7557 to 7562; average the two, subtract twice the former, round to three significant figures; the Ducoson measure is -147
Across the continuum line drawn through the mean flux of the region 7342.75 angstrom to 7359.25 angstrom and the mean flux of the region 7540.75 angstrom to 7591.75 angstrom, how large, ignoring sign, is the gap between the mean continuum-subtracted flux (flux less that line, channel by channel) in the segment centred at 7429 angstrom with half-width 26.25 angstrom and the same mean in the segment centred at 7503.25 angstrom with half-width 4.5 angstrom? 1.3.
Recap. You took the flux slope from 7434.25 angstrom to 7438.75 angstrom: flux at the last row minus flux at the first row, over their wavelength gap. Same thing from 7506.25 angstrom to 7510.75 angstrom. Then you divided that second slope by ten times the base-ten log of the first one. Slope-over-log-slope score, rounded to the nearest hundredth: 0.05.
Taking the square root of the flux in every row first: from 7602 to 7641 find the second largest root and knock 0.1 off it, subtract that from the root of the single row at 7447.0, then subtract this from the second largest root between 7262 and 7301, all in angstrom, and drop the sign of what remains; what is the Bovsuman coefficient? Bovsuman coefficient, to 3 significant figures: 11.2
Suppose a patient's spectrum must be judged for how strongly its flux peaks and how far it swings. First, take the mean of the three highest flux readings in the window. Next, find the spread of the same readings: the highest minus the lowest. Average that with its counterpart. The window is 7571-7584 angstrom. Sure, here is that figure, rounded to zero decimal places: 89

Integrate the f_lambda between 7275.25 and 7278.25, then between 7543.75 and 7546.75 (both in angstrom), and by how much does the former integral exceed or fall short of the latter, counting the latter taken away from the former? -171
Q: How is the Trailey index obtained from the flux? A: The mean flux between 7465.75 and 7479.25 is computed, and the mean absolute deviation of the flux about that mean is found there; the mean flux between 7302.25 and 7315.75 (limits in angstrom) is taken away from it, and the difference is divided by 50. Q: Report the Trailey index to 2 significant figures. -2.5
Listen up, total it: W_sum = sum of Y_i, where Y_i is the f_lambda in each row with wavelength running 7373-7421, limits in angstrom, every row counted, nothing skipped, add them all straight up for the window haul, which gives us 4739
